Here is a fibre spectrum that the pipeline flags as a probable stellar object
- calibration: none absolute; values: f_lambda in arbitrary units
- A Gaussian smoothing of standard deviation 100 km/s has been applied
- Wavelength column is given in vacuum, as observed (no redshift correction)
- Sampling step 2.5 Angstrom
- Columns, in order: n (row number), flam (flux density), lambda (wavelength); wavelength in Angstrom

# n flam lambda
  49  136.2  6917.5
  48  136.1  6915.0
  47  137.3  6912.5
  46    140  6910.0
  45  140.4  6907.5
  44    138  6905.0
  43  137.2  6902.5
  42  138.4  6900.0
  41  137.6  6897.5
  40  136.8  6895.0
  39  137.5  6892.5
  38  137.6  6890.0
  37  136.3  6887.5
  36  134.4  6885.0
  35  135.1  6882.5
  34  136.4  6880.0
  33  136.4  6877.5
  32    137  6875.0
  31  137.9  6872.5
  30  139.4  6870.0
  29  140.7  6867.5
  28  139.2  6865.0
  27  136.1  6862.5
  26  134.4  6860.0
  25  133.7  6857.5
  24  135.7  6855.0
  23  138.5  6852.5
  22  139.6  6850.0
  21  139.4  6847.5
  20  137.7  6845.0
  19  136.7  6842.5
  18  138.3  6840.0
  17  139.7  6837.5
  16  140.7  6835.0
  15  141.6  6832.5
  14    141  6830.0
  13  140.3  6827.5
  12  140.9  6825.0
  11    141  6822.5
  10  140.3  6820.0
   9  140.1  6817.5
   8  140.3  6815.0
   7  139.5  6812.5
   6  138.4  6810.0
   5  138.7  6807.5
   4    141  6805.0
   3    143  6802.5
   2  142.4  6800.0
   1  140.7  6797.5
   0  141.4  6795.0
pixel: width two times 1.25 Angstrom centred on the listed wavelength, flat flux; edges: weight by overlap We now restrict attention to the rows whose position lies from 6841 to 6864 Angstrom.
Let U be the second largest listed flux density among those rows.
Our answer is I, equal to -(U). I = -139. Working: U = 139.4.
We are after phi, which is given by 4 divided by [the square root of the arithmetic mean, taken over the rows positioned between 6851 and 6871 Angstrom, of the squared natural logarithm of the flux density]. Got 0.813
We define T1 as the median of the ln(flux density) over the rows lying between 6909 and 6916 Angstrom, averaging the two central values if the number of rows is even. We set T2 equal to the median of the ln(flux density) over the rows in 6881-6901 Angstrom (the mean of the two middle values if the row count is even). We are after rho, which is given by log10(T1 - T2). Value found -3.0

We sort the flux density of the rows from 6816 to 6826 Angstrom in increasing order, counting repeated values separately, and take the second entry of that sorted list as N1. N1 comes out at 140.3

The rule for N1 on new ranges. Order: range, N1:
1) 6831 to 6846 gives 137.7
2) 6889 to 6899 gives 137.5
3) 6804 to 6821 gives 138.7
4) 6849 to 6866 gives 134.4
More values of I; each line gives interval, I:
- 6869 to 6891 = -138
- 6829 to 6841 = -141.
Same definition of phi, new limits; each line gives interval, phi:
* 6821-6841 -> 0.809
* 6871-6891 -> 0.814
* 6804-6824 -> 0.810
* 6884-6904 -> 0.813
